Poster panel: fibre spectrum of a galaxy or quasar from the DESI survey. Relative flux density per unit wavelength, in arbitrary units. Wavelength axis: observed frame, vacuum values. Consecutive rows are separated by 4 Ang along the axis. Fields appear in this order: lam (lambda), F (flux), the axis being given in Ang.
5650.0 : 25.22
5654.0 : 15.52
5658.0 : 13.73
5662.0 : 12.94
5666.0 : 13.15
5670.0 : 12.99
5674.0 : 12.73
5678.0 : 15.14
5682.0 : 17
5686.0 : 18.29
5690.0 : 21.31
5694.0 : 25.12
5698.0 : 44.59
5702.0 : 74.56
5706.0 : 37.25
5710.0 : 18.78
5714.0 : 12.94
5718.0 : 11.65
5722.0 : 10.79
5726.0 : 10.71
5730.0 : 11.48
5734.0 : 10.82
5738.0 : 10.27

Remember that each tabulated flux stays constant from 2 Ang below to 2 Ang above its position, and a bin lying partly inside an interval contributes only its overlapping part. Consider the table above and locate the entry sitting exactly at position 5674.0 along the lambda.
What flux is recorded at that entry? 12.73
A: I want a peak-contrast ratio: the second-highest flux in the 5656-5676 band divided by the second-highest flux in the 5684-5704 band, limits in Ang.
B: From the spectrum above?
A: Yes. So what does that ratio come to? 0.29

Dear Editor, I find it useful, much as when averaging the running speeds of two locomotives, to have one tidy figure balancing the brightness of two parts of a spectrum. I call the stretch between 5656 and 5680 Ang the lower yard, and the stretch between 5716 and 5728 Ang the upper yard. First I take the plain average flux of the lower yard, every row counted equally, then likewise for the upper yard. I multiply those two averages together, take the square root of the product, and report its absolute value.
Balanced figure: 12.2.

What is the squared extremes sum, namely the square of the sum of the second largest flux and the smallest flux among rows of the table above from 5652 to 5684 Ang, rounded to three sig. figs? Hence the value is 798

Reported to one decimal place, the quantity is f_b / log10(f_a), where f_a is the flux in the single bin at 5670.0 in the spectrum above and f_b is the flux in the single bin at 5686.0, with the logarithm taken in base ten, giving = 16.4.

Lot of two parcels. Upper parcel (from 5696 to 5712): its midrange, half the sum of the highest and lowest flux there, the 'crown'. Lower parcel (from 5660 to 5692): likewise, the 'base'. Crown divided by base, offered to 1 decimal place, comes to 2.7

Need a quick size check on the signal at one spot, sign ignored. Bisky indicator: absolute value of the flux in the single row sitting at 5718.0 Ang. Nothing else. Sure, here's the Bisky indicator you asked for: 12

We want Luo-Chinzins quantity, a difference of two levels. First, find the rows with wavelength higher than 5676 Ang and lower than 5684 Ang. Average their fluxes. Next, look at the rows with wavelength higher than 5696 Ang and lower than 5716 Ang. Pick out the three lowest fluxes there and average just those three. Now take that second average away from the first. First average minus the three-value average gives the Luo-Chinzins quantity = -7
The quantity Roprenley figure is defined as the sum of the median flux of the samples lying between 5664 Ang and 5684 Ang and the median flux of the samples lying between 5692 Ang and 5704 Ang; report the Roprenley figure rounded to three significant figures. 57.7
